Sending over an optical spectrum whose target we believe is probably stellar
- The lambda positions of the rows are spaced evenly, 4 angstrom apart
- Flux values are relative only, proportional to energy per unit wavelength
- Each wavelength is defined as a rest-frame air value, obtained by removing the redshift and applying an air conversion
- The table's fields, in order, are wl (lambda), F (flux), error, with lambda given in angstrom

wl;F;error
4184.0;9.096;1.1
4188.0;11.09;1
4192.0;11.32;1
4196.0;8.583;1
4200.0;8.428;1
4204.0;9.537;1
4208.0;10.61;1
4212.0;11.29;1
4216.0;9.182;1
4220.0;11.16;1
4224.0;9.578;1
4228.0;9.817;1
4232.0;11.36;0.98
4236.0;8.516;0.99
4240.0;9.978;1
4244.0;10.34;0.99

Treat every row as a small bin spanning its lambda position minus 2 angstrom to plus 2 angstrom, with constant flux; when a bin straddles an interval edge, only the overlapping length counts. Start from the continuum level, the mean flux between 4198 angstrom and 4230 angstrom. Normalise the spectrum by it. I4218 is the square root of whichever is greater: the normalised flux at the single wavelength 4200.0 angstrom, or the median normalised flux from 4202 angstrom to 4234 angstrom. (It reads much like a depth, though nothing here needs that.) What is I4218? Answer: 1.013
